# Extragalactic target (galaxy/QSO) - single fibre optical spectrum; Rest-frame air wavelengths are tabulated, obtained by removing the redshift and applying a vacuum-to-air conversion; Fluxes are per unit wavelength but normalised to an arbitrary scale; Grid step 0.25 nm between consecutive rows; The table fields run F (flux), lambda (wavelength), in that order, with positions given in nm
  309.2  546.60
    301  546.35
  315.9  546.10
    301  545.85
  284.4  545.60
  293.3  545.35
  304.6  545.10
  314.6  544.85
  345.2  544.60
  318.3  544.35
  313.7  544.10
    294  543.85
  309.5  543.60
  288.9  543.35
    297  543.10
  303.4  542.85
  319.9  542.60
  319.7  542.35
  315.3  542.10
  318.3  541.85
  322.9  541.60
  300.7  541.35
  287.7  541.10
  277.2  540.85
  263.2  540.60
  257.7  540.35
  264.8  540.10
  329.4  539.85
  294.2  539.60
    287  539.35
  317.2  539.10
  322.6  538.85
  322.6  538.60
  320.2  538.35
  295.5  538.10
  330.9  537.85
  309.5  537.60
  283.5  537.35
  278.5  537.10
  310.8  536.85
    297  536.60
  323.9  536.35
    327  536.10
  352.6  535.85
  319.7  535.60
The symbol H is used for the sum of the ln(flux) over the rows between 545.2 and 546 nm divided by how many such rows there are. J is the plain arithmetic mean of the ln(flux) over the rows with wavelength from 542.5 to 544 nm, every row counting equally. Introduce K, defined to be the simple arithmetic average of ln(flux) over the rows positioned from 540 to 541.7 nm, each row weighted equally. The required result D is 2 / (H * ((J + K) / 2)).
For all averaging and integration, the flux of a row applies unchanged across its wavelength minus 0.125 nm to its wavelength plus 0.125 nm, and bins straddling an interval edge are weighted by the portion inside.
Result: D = 0.0621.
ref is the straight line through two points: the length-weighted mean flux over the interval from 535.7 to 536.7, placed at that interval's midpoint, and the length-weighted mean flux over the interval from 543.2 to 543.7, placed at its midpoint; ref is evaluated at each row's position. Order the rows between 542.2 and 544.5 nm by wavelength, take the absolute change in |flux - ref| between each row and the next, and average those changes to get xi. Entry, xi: 6.8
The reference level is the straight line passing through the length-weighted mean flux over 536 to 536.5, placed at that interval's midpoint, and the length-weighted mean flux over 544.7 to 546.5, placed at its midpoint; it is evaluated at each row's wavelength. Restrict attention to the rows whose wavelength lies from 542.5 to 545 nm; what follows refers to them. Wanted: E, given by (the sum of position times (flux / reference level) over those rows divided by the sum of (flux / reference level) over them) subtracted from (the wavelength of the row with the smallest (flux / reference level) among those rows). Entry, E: -0.40 nm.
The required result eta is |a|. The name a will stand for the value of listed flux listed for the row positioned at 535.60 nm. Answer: 320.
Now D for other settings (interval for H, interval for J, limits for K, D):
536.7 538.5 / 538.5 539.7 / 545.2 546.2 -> 0.0612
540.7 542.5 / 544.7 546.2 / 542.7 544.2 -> 0.0612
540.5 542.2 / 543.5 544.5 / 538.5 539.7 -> 0.0613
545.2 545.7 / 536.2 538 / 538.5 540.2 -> 0.0617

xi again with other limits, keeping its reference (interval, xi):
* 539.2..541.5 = 11.4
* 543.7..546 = 13.3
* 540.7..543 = 8.1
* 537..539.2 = 9.3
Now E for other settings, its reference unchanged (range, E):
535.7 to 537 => 0.27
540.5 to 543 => -1.16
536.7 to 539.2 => -0.90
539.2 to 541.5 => 0.00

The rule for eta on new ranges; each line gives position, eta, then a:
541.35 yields 301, 300.7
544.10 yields 314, 313.7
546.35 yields 301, 301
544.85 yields 315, 314.6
